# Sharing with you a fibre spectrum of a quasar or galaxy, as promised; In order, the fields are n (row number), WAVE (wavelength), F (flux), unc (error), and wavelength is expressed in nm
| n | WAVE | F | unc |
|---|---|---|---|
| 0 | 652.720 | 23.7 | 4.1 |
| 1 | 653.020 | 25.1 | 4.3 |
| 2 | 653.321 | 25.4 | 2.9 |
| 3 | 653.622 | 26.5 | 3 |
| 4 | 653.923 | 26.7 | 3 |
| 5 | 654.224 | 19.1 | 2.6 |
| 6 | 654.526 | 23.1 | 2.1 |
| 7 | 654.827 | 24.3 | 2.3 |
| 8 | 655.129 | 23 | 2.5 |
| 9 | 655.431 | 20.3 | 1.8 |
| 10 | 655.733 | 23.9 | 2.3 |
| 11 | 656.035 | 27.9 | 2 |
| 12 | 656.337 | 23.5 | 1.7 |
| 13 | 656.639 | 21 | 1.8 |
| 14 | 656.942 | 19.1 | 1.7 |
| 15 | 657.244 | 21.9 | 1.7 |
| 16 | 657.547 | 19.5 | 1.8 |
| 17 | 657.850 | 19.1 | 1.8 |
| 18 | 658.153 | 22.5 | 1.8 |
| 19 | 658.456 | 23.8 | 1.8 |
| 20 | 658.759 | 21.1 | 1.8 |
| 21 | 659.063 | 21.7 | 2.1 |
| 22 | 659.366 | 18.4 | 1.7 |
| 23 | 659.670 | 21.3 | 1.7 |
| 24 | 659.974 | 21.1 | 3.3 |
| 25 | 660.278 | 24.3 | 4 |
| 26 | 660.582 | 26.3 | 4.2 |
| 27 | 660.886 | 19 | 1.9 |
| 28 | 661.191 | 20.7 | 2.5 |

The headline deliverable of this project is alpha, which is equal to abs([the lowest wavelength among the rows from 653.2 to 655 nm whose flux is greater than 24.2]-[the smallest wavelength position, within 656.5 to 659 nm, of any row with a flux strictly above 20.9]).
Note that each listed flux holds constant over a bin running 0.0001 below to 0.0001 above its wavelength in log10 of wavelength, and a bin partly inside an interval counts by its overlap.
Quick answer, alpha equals 3.32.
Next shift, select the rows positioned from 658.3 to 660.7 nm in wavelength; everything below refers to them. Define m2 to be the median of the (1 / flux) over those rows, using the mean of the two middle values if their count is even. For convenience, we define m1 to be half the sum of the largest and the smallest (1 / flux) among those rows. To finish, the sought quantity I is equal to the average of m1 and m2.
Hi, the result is 0.0464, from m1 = 0.0462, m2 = 0.047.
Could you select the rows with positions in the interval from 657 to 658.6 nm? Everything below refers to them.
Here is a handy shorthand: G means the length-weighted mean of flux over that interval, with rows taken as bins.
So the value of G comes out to 21.2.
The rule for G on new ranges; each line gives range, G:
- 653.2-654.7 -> 24.1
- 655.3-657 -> 22.8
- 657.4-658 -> 19.3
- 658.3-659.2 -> 22.2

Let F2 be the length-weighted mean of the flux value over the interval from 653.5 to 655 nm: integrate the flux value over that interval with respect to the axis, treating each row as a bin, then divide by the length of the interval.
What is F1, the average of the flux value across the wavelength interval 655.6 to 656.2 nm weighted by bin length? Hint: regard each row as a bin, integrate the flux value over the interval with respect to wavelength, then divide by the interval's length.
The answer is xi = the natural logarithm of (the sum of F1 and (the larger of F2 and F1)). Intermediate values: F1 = 25.9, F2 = 23.9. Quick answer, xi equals 3.95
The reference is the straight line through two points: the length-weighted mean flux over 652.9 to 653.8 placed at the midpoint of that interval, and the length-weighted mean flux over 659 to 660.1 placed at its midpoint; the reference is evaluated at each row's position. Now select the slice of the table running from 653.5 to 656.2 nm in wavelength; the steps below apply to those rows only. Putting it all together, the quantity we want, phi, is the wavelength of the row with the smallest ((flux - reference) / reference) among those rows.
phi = 654.224 nm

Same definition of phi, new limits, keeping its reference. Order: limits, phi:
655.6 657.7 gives 656.942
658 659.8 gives 659.366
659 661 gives 659.366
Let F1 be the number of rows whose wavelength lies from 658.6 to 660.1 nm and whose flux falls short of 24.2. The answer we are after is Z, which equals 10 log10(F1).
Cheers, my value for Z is 6.99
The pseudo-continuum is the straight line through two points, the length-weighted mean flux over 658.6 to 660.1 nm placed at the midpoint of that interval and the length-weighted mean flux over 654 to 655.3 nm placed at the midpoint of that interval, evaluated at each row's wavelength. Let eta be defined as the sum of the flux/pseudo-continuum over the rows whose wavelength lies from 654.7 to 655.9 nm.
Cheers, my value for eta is 4.1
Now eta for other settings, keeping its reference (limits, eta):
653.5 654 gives 2.3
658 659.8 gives 6.2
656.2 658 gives 5.7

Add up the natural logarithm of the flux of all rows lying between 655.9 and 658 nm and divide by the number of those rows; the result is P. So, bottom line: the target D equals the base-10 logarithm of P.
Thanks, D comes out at 0.487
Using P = 3.07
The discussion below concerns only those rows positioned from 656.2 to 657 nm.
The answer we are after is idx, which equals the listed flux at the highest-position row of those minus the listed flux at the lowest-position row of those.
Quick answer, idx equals -4.4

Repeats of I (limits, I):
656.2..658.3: 0.0475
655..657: 0.0438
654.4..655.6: 0.0443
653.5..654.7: 0.0427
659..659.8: 0.0486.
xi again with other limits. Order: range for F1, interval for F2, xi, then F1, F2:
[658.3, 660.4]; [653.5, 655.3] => 3.81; 21.6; 23.7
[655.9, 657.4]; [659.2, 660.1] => 3.81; 22.6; 20.3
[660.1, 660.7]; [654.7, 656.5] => 3.91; 25.1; 23.8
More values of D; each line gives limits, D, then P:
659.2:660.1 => 0.478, 3.01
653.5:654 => 0.516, 3.28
